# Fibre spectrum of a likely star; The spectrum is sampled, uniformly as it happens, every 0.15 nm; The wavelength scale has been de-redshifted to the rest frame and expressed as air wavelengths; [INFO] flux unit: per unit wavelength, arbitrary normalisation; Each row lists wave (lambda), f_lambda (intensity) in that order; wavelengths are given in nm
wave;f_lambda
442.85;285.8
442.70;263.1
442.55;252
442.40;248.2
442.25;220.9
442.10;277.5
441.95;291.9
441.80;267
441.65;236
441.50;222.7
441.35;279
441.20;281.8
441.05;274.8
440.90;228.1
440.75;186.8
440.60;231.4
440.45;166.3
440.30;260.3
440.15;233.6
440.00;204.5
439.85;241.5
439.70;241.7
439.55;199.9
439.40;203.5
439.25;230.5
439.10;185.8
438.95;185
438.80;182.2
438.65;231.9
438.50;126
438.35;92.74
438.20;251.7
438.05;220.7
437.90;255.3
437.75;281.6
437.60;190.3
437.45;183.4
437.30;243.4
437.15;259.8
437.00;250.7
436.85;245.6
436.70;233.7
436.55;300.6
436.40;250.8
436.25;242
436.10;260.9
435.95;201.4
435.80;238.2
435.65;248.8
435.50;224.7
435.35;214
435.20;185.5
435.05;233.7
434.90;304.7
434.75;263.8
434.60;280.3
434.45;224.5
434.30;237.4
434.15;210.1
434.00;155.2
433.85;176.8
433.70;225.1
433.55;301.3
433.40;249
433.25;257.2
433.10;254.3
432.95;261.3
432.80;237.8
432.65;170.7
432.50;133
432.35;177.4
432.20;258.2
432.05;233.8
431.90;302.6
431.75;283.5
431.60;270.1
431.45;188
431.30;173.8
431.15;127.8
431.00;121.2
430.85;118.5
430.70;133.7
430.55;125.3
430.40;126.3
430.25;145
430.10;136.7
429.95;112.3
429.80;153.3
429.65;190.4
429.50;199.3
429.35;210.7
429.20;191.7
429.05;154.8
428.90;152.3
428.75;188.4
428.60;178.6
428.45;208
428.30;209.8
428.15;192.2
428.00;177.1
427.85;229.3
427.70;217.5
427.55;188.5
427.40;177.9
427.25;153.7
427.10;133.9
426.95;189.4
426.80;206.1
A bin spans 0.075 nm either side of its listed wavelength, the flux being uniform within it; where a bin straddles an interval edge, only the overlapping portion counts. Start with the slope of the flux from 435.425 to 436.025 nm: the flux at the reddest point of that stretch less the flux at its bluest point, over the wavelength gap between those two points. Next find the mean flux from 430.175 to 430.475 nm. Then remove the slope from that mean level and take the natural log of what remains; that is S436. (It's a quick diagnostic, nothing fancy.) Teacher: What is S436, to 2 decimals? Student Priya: 5.23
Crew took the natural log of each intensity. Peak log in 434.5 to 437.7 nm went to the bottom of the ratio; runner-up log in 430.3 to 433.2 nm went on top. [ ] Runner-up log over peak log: 0.99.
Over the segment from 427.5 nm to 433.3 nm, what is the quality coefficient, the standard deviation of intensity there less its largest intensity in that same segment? -252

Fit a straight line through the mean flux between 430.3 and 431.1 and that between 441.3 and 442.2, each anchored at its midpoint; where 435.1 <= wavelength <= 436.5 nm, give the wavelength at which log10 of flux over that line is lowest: 435.20 nm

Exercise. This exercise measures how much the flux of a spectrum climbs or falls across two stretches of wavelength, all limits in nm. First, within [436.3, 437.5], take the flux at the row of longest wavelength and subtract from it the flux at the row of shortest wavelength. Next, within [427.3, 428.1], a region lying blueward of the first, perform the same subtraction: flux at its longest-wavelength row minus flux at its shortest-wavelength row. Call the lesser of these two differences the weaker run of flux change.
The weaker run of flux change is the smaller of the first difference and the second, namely -67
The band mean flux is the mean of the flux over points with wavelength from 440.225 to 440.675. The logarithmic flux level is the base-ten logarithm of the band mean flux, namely 2.341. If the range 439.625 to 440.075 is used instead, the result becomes 2.360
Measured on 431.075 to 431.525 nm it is 2.213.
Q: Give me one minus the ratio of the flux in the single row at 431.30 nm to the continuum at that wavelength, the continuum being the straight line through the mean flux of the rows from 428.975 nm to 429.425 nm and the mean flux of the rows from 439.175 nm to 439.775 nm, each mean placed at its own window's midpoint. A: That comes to 0.10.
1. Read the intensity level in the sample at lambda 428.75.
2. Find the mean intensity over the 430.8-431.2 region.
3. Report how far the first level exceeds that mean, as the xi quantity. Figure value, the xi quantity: 66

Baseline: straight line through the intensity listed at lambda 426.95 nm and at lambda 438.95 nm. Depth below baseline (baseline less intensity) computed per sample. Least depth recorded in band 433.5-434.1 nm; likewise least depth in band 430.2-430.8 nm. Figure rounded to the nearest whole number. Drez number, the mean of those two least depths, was -36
